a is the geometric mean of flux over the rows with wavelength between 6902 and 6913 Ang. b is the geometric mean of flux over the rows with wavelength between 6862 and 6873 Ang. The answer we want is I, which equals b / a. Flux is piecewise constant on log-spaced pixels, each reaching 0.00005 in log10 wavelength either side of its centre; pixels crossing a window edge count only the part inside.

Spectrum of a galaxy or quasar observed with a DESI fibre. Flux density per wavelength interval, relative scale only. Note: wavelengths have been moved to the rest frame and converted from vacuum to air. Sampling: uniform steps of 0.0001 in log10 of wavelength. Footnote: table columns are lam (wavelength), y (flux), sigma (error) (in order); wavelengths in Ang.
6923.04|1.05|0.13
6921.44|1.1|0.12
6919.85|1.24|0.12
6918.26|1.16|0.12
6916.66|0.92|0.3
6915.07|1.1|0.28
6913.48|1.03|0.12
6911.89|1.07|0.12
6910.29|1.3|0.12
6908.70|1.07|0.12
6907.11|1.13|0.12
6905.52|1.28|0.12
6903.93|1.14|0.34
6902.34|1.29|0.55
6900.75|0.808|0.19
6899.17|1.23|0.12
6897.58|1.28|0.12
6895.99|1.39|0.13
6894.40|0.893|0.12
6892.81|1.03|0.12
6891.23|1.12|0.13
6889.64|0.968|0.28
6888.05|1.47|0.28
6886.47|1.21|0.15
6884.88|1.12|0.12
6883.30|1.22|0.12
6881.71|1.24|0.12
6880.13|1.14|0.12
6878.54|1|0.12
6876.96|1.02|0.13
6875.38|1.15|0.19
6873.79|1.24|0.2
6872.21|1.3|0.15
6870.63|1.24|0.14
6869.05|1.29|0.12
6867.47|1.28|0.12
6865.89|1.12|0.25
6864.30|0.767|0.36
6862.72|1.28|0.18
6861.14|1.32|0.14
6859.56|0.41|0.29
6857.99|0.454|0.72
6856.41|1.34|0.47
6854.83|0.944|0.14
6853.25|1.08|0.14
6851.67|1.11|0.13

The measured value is 0.99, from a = 1.18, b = 1.17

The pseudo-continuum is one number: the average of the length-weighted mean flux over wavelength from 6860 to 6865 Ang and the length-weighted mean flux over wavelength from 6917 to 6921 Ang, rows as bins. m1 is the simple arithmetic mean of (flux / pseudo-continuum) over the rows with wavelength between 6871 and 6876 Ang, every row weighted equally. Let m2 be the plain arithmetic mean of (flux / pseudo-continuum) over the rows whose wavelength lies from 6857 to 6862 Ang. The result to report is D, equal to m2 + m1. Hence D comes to 1.75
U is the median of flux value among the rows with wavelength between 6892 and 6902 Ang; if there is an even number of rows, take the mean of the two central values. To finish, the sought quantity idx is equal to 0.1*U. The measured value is 0.113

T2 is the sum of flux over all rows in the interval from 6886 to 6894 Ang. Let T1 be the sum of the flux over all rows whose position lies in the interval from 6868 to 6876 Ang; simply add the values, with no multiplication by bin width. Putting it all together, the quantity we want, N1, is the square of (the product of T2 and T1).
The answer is 1301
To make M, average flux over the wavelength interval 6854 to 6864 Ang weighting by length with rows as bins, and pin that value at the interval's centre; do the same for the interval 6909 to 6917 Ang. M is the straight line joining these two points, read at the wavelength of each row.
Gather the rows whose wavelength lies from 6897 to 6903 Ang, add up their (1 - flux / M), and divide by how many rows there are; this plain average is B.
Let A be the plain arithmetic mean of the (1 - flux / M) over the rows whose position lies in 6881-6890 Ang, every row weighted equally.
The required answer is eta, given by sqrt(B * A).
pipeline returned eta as 0.13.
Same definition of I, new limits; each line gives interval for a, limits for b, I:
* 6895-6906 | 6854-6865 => 0.71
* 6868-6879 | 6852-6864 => 0.76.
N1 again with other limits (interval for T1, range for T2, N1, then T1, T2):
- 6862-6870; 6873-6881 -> 1014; 5.74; 5.55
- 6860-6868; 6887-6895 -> 999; 5.77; 5.48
